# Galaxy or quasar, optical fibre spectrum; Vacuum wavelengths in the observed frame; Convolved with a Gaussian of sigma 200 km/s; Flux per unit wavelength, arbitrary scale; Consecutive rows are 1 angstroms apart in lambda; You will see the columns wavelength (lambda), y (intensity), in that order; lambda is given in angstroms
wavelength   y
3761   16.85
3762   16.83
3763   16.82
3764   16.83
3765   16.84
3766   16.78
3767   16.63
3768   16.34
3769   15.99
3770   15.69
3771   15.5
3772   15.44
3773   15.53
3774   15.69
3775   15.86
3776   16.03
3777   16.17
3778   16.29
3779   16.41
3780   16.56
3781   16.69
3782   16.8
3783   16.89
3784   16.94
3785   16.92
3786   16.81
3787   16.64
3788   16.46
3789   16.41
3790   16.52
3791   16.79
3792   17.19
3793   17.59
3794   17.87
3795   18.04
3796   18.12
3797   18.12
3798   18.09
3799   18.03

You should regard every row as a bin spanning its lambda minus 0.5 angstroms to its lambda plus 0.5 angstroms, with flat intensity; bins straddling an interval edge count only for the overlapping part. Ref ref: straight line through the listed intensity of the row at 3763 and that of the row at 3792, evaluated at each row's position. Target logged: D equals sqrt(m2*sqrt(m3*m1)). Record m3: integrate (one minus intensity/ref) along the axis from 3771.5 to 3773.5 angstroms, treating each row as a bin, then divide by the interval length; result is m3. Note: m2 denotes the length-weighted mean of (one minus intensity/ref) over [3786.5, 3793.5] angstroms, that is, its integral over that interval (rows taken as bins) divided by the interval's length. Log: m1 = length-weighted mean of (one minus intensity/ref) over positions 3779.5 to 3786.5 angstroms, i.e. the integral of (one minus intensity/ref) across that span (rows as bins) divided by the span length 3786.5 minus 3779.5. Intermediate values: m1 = 0.016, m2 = 0.021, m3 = 0.09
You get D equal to 0.028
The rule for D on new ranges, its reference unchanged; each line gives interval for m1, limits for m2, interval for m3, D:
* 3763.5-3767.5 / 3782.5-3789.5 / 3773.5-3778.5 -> 0.019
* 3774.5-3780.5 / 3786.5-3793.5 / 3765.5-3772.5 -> 0.032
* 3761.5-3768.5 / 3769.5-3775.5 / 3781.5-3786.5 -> 0.027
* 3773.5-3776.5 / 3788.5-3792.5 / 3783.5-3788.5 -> 0.031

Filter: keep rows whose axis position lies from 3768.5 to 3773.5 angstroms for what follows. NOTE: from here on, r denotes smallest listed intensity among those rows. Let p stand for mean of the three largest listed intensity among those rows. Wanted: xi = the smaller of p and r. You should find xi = 15.4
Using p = 15.7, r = 15.44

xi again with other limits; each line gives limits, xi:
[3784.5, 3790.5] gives 16.4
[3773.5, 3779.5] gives 15.7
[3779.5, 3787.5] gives 16.6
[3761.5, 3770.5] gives 15.7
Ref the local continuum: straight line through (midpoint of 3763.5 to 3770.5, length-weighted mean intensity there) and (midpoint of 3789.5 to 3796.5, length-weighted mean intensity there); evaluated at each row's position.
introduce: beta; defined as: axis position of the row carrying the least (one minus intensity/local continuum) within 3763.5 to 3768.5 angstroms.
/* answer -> 3764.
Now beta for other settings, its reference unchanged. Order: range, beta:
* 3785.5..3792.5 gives 3792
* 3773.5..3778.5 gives 3778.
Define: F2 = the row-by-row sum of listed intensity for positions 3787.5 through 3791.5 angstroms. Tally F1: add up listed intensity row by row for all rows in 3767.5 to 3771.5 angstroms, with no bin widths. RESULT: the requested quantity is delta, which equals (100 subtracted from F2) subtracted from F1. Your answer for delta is 97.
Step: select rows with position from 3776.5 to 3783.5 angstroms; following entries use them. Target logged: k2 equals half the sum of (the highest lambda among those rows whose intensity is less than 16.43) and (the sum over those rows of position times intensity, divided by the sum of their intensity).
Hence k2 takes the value 3779.5 angstroms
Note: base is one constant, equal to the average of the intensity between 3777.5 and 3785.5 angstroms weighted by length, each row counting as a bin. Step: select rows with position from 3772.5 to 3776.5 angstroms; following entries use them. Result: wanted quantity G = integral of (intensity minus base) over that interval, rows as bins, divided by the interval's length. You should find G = -0.91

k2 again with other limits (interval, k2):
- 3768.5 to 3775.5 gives 3773.5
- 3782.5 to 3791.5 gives 3788.0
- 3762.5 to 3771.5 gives 3769.0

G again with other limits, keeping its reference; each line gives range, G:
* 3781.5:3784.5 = 0.19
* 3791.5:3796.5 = 1.07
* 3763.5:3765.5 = 0.15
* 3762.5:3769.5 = -0.08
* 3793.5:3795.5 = 1.27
